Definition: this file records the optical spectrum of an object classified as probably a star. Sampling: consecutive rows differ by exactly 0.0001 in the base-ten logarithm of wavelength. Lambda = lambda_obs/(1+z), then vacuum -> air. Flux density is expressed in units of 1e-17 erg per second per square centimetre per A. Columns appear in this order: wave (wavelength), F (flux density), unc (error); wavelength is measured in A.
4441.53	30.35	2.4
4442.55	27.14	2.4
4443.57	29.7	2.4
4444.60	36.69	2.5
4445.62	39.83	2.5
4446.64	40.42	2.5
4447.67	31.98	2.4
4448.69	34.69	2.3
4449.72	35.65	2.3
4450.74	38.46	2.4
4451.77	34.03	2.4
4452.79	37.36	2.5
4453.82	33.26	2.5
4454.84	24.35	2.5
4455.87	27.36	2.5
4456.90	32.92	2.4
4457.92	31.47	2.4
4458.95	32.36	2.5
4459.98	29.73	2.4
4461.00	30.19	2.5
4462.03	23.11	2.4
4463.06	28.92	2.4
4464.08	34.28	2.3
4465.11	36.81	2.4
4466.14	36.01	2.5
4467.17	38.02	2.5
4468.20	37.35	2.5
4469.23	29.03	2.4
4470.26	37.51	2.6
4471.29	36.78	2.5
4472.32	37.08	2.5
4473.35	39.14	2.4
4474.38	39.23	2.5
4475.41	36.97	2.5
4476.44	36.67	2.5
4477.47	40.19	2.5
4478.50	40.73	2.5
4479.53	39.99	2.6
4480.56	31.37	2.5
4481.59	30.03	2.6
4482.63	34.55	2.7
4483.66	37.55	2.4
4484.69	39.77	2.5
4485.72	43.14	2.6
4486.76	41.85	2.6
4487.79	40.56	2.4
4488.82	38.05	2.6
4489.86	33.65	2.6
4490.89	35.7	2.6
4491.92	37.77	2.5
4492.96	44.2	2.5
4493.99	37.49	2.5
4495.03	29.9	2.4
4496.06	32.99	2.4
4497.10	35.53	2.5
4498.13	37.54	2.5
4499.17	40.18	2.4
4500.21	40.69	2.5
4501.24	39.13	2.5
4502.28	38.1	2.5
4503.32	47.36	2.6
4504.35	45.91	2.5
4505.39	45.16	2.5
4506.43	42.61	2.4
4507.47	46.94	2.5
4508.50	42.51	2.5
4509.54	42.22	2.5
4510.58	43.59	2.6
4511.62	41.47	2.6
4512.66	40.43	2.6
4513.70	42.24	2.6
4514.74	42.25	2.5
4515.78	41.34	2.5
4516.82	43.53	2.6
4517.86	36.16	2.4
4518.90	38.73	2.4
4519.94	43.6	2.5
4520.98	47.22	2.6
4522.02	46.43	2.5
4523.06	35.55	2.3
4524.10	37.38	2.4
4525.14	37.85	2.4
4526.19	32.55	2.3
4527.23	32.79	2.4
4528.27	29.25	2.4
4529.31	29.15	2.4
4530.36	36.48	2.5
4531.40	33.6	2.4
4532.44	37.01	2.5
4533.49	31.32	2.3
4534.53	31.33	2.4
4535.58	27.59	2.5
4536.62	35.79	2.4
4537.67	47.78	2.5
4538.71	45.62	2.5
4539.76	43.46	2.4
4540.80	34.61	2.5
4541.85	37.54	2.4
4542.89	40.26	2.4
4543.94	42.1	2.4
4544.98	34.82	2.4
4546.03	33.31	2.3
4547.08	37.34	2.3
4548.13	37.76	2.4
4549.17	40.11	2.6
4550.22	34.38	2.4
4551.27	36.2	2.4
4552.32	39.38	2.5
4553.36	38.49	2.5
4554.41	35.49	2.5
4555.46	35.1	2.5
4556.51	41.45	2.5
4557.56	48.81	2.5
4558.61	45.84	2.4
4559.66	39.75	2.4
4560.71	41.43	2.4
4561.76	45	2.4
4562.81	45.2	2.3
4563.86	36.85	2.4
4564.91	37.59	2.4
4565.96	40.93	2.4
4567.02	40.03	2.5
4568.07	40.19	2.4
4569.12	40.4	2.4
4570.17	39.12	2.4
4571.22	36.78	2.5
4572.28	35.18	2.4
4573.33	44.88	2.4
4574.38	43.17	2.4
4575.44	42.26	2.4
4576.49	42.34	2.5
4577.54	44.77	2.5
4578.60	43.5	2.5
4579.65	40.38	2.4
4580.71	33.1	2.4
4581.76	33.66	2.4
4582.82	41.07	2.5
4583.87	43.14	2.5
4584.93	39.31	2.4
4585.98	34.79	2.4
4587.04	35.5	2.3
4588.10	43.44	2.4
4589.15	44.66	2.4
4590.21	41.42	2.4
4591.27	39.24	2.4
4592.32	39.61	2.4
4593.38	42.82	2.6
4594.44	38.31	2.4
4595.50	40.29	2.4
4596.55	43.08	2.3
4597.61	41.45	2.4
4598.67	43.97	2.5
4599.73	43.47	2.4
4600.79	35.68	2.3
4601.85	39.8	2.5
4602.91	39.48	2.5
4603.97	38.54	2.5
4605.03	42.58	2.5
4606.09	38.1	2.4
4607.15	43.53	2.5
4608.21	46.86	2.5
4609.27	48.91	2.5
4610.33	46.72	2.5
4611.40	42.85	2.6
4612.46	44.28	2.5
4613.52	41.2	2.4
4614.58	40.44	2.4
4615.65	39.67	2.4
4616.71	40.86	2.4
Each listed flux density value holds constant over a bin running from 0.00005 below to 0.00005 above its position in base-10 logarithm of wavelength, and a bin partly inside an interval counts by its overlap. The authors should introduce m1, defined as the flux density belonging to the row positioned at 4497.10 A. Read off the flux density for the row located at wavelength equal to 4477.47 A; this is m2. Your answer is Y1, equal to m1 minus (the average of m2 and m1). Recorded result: -2.3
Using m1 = 35.53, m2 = 40.19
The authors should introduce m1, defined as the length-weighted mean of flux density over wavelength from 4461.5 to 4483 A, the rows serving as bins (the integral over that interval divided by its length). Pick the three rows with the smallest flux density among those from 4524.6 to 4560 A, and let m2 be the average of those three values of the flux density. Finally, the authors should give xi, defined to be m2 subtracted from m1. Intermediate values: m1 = 35.4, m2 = 28.7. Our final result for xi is 6.7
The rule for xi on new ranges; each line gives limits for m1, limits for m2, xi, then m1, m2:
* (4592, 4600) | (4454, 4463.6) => 16.7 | 41.6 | 24.9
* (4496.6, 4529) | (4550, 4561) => 5.5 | 40.5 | 35.0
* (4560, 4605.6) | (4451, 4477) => 15.5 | 40.4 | 24.9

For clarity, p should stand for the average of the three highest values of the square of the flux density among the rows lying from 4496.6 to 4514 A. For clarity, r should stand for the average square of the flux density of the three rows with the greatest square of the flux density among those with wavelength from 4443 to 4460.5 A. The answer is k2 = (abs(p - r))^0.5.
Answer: 24.9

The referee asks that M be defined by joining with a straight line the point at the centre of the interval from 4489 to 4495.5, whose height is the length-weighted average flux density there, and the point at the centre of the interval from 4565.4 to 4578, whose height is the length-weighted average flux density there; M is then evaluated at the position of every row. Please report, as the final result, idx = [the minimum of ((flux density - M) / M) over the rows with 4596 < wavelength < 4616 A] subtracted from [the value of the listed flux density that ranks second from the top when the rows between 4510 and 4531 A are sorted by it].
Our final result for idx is 46.6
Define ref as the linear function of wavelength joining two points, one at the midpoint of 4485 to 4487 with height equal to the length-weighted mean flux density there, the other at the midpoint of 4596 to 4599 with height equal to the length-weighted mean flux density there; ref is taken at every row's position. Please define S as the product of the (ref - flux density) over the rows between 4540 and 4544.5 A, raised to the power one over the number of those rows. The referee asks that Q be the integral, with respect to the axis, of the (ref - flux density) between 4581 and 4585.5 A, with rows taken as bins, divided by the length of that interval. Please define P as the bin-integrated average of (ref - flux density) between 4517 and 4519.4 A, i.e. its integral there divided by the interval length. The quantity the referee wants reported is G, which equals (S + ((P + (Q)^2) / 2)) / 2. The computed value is 6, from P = 4.1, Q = 3.8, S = 2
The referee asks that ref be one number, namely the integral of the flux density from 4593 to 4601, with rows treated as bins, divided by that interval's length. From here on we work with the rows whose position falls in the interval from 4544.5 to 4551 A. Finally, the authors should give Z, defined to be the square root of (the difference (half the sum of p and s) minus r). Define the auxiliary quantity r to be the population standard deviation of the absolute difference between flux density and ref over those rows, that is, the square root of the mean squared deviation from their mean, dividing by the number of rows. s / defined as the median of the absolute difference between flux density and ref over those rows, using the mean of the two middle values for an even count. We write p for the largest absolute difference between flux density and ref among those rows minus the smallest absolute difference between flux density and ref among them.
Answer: 1.9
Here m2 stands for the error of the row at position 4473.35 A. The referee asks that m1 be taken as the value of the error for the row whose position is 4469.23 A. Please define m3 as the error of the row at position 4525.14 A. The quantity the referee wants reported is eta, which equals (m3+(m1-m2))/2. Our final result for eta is 1.20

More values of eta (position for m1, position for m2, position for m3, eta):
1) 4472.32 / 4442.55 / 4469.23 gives 1.25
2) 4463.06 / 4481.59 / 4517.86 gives 1.10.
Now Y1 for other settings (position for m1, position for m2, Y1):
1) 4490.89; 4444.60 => -0.5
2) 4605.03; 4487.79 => 1.0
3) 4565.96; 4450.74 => 1.2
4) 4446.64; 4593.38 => -1.2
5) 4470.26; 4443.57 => 3.9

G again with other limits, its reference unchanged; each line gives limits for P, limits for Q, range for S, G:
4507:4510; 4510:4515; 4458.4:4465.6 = 5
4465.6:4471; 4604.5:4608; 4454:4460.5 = 8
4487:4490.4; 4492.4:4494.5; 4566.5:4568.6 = 3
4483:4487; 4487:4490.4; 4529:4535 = 10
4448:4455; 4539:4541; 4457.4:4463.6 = 9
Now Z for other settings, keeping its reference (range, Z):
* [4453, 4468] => 2.8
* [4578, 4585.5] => 1.4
